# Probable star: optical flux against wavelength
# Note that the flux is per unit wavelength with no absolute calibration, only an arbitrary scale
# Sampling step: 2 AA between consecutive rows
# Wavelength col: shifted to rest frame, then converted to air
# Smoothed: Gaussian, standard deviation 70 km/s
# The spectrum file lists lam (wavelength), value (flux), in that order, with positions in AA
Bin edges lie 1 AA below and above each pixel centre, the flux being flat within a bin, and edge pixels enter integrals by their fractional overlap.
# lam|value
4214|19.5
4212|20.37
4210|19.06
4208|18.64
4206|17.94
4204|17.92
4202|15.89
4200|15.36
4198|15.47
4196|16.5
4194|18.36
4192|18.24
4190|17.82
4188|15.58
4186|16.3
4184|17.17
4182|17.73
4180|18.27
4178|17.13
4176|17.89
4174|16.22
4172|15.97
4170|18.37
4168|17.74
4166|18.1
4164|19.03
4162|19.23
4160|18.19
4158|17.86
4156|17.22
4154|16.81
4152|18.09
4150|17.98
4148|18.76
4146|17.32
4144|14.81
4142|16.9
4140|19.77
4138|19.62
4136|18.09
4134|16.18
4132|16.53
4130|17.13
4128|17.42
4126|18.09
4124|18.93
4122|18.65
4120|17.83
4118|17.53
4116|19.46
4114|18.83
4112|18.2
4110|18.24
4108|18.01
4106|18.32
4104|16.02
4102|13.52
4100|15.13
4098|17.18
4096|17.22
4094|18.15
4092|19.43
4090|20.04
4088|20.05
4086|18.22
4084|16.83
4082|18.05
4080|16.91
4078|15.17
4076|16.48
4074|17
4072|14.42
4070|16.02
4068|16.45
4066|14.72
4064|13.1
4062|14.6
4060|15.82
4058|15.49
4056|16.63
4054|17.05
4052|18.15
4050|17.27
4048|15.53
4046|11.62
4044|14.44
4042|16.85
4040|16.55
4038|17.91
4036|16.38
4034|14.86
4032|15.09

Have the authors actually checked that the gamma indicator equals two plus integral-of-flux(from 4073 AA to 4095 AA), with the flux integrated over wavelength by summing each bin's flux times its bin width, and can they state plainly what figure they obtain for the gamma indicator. 395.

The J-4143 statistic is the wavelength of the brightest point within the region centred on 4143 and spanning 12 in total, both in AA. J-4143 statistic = 4140 AA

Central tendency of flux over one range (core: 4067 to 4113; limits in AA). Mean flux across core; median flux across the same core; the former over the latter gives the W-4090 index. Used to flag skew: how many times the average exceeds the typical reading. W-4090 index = 1.00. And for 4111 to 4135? 1.00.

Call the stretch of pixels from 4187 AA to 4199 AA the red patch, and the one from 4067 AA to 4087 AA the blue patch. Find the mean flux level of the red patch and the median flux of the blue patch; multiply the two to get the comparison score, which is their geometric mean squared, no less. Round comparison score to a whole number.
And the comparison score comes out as 283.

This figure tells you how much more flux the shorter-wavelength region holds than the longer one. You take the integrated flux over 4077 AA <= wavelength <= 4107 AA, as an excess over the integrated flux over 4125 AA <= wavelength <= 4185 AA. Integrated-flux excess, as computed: -539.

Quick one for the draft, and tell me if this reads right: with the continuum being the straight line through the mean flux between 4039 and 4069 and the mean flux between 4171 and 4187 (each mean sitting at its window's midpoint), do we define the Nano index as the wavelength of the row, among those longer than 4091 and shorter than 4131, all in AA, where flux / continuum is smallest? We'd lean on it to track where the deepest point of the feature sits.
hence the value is 4102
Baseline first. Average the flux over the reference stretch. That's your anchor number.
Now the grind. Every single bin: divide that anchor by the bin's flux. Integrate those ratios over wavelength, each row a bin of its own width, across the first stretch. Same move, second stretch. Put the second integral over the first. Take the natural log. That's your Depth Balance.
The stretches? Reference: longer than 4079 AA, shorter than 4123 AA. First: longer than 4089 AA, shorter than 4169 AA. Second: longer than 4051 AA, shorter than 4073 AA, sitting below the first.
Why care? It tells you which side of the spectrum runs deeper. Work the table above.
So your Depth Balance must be -1.2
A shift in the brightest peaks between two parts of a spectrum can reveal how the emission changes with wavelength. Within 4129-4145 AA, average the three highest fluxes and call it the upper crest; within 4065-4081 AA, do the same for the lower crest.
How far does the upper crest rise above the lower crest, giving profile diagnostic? 2.4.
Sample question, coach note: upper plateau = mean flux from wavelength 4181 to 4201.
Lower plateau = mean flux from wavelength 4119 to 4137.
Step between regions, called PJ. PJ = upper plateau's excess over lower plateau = -0.8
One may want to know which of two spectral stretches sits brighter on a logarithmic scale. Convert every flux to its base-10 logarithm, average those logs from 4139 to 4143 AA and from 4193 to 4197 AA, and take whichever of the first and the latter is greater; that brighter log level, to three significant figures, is 1.26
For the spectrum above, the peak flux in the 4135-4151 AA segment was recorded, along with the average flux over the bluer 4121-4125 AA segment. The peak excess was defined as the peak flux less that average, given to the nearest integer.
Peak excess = 1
